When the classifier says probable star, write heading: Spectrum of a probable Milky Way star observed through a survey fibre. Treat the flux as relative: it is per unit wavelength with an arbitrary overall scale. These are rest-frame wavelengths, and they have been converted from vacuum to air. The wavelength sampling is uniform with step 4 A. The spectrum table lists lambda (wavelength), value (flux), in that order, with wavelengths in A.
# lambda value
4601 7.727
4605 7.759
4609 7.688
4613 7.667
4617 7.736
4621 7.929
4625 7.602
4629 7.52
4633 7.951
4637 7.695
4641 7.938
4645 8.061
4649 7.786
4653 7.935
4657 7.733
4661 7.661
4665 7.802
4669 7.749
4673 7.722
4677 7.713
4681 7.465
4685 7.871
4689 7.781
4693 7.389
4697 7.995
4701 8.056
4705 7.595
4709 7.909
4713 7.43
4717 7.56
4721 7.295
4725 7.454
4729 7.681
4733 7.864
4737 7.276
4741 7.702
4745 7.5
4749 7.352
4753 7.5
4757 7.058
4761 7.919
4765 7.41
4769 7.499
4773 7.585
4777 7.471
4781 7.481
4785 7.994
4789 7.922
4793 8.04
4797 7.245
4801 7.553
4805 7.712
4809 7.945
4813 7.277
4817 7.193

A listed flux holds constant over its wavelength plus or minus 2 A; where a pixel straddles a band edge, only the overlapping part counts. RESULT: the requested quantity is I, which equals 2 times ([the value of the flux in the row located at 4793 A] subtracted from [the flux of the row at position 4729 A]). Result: -0.7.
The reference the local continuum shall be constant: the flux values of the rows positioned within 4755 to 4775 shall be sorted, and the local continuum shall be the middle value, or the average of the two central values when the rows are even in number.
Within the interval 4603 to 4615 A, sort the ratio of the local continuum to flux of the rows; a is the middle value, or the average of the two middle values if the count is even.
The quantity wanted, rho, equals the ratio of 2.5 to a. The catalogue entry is 2.56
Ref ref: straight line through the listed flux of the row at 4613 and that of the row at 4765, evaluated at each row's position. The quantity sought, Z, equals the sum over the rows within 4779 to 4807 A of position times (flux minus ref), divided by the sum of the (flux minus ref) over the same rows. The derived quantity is 4791.9 A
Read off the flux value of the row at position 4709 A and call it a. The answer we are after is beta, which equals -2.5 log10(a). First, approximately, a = 7.909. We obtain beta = -2.25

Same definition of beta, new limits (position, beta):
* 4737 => -2.15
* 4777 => -2.18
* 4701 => -2.27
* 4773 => -2.20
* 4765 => -2.17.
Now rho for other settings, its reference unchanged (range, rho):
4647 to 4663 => 2.59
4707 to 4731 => 2.50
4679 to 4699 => 2.59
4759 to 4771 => 2.50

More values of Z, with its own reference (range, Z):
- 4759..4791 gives 4778.1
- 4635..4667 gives 4650.0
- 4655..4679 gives 4667.6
